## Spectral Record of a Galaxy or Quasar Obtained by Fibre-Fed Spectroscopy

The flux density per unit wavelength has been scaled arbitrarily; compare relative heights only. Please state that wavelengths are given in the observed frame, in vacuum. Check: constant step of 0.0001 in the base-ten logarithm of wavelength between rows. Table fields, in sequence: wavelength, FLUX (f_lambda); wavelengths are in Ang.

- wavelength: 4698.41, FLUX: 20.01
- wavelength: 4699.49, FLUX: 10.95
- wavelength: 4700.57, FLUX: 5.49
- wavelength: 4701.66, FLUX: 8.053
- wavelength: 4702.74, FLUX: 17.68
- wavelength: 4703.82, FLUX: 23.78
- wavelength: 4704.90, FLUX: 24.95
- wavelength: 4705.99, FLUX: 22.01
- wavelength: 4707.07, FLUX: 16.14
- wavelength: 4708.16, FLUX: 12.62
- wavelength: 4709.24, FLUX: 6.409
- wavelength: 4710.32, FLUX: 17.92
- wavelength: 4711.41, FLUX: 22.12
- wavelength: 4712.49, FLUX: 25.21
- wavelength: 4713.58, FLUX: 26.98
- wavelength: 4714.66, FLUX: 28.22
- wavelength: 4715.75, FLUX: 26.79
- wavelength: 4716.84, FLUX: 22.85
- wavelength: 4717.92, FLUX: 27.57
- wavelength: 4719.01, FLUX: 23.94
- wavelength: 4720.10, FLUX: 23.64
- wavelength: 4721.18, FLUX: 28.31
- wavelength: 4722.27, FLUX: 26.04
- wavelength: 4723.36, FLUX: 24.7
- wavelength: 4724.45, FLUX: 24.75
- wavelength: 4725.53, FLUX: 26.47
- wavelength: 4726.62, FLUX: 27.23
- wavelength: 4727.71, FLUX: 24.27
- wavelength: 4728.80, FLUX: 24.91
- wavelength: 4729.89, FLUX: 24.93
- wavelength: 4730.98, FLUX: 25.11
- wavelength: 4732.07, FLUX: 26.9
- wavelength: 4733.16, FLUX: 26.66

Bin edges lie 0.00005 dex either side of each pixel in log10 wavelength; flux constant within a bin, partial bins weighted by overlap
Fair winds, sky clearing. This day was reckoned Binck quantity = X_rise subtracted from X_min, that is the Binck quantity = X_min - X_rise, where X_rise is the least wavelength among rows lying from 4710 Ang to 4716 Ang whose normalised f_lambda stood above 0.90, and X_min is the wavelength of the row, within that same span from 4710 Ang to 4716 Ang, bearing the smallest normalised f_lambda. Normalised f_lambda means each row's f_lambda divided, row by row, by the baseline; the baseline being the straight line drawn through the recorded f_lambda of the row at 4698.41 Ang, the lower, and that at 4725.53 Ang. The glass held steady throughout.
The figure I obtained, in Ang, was -1.1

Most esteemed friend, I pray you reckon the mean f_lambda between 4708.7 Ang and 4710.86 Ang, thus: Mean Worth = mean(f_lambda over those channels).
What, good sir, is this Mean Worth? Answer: 12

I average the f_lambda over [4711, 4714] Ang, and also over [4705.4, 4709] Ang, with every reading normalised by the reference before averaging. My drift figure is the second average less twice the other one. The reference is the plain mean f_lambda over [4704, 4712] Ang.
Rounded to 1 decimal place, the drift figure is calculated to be -1.9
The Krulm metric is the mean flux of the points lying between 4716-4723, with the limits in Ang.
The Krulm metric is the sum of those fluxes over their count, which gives 25.4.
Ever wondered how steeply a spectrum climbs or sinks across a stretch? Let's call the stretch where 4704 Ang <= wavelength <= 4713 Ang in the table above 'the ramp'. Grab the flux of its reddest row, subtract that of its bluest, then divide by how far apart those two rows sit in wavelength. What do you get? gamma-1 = 0.03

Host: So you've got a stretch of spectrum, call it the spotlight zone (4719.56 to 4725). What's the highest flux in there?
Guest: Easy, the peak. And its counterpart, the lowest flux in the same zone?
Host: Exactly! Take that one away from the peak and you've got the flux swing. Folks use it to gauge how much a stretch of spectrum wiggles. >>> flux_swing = 4.7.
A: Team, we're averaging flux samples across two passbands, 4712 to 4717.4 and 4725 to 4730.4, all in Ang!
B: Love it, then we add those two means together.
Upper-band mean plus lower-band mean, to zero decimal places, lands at 52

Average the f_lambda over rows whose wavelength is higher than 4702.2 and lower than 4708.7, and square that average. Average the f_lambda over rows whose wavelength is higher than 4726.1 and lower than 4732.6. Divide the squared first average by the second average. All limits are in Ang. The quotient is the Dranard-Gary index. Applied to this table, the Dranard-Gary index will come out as 15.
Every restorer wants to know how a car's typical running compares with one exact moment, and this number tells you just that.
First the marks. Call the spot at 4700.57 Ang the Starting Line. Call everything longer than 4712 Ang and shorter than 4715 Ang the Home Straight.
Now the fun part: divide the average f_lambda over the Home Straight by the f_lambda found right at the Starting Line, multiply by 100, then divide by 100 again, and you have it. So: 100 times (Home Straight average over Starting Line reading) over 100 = 4.9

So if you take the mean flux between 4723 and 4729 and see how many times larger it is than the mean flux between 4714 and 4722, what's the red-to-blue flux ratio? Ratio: 0.98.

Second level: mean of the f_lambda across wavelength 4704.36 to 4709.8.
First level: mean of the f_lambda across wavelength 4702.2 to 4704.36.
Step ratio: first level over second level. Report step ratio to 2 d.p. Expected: 1.26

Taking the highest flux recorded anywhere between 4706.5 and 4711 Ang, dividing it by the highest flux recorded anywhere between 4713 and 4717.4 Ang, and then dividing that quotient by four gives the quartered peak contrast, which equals 0.159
